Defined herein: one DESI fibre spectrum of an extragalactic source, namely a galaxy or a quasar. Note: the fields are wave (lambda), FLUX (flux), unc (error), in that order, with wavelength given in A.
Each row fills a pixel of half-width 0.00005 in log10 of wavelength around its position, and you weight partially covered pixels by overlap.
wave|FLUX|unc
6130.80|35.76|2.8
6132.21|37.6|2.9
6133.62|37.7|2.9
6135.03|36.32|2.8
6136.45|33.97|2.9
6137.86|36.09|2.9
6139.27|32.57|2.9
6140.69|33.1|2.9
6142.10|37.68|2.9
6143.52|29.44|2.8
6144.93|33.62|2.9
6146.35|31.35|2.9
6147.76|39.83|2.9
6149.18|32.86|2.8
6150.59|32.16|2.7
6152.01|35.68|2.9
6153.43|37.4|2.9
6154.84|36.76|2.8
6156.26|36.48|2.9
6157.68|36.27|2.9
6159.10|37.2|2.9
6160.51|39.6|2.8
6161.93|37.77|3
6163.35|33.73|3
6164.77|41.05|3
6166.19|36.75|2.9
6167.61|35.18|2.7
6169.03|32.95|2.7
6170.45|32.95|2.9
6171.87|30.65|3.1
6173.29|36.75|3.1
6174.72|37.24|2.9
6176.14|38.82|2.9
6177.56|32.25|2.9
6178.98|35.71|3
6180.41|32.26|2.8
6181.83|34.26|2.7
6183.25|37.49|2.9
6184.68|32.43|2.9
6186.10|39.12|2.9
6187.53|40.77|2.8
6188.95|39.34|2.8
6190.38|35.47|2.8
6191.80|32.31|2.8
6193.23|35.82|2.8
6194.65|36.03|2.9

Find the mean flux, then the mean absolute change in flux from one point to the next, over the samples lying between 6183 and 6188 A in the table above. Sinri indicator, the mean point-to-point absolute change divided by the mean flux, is 0.12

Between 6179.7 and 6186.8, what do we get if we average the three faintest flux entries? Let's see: 33.0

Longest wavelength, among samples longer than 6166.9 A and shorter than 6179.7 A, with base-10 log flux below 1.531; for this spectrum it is 6177.56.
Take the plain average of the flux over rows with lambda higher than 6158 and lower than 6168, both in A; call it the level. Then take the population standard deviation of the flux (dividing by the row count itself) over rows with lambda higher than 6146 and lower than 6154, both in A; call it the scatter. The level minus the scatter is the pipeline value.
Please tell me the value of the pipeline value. 34.3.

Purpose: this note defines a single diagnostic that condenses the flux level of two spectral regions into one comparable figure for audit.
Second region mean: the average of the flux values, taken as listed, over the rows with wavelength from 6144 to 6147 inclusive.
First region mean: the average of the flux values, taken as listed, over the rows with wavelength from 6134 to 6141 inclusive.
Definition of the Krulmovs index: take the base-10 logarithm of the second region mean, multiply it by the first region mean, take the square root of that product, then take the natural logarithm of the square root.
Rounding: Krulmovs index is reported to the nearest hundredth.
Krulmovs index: 1.98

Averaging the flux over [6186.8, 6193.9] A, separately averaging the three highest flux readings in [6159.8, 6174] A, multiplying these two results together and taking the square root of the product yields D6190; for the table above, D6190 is 38.1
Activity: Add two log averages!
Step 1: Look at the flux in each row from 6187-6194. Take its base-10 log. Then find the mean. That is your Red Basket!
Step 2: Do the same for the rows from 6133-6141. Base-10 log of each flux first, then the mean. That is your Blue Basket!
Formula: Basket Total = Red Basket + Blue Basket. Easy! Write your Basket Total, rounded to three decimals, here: 3.107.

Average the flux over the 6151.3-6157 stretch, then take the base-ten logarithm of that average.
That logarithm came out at 1.56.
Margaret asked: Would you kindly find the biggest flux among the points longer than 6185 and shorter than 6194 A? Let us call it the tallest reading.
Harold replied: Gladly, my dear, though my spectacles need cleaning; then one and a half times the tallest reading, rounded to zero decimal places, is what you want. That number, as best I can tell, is 61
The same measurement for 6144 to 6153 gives 60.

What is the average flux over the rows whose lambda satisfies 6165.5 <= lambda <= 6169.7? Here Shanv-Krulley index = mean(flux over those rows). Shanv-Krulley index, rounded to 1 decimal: 35.0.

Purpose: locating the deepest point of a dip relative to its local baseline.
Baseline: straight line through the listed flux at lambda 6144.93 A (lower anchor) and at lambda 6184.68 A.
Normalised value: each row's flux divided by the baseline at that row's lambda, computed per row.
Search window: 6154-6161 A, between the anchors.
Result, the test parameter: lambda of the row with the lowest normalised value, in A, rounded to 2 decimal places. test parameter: 6157.68 A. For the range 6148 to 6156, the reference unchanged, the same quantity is 6150.59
